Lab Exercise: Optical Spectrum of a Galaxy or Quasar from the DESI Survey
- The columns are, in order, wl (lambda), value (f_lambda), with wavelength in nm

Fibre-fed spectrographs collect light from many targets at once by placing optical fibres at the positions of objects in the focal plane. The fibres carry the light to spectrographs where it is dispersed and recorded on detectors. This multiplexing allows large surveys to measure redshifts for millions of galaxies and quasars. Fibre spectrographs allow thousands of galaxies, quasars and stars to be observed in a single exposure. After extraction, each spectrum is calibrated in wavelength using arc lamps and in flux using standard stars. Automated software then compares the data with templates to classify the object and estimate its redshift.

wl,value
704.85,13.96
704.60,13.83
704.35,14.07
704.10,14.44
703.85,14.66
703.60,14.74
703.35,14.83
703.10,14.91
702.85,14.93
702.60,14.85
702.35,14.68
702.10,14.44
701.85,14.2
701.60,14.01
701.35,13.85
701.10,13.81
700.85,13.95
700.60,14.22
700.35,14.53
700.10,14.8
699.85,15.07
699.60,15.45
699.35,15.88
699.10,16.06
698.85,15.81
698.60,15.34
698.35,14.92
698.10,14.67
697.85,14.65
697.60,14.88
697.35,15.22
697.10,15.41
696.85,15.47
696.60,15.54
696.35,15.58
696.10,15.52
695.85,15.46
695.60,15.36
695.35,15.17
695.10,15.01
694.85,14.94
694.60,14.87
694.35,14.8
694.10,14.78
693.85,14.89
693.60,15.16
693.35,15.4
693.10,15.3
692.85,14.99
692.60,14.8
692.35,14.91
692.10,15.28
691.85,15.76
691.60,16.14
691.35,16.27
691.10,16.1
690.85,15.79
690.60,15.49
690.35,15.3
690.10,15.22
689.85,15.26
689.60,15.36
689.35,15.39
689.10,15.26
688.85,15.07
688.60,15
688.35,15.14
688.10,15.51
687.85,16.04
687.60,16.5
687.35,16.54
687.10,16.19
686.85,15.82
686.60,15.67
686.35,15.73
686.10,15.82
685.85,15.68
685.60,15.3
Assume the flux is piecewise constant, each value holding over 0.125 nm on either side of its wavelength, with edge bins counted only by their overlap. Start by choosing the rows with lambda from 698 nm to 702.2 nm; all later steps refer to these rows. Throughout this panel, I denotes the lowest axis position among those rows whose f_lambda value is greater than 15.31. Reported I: 698.60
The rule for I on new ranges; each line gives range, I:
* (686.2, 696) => 686.35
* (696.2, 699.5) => 696.35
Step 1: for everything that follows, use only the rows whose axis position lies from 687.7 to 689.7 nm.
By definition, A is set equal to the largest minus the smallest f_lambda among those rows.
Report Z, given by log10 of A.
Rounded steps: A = 1.04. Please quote 0.02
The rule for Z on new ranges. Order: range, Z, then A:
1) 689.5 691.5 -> 0.02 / 1.05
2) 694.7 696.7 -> -0.19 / 0.64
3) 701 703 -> 0.05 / 1.12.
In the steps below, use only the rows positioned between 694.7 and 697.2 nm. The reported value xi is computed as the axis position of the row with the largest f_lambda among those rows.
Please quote 696.35 nm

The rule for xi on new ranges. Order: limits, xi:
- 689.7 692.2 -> 691.35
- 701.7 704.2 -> 702.85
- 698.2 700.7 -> 699.10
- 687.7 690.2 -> 687.85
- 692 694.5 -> 693.35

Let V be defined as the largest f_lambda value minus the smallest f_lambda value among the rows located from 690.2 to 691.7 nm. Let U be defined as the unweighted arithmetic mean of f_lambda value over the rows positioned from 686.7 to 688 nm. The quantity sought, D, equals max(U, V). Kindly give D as 16.22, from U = 16.2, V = 0.97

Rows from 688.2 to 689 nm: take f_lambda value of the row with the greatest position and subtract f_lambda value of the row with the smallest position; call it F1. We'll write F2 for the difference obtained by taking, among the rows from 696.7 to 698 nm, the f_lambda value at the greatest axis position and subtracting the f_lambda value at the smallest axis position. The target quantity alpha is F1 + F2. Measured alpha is -0.9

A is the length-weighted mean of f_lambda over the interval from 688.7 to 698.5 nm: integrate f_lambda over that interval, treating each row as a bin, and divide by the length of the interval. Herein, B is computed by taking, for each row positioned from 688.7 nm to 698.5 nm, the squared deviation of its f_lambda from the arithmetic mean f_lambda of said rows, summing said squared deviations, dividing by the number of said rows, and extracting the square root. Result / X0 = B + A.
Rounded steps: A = 15.3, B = 0.39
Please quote 15.7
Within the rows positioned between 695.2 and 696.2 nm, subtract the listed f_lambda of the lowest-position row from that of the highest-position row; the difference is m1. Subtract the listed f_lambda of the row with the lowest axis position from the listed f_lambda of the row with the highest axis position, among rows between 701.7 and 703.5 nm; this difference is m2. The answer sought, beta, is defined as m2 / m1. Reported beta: 1.8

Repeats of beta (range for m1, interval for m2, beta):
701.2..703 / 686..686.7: -0.1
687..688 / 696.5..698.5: 4.1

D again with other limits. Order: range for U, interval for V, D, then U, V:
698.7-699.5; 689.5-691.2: 15.92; 15.9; 0.88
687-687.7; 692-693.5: 16.41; 16.4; 0.60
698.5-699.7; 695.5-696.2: 15.71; 15.7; 0.16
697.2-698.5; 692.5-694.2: 14.87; 14.9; 0.62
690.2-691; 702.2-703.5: 15.53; 15.5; 0.25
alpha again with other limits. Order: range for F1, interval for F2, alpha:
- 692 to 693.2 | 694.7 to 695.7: 0.4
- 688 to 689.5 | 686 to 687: -0.1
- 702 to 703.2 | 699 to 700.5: -1.1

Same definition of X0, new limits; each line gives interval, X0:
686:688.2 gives 16.3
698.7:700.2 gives 16.0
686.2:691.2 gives 16.1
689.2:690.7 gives 15.4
